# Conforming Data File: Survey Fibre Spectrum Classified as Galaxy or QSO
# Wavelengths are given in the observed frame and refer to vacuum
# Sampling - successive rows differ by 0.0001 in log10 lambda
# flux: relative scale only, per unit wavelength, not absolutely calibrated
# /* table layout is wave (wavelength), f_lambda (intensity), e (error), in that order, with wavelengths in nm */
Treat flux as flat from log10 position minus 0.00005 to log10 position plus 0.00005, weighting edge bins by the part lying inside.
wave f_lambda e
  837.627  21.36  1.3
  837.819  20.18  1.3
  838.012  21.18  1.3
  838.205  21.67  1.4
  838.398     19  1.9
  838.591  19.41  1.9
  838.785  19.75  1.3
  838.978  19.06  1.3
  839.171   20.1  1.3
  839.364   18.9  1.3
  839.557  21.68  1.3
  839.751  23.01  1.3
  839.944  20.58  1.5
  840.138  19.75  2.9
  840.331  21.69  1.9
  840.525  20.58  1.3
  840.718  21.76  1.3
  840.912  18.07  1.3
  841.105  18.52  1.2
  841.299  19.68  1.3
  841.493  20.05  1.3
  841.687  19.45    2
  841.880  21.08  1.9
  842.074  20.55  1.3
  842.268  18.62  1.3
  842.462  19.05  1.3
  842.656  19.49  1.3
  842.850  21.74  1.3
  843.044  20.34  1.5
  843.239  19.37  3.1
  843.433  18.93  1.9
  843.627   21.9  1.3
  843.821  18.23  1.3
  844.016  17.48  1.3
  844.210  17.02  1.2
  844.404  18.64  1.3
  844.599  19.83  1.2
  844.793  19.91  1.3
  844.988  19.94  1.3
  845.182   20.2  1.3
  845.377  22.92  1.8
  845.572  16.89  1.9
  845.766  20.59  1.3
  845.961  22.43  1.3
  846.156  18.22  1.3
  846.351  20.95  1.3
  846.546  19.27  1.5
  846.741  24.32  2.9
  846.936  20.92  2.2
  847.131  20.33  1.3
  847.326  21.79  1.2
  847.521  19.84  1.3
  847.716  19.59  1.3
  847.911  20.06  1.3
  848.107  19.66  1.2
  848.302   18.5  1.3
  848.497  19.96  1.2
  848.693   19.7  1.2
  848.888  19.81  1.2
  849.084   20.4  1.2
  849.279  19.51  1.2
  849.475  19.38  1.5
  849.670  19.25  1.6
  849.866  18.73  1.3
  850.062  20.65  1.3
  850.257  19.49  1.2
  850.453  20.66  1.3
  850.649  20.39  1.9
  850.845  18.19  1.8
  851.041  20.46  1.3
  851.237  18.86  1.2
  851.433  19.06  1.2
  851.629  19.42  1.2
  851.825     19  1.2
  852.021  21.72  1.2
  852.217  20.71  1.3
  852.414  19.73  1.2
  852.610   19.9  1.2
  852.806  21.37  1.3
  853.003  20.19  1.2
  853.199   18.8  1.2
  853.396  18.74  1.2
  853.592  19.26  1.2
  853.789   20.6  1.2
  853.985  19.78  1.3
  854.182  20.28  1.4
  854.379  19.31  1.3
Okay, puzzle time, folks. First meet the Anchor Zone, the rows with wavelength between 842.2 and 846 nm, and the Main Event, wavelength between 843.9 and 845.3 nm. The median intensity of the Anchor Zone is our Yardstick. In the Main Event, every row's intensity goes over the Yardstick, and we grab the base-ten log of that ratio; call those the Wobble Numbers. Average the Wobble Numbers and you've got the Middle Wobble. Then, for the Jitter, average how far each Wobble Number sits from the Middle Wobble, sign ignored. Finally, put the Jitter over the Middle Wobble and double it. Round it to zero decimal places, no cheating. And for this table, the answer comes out -3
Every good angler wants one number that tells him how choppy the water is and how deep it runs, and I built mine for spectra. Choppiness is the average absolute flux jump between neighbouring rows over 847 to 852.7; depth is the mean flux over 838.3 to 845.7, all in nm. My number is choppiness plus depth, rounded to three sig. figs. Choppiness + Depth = 20.8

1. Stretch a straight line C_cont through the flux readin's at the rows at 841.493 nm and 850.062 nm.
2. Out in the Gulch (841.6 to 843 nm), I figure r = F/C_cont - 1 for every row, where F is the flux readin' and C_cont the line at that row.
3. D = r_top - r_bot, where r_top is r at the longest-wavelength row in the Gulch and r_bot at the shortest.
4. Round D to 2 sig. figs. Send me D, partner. 0.11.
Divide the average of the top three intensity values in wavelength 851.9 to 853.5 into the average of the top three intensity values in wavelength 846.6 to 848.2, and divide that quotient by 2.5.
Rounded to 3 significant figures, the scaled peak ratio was 0.420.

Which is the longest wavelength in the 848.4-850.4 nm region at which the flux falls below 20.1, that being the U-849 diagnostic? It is 850.257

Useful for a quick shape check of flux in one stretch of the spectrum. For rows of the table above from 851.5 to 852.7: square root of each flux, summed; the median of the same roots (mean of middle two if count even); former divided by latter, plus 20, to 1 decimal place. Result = 26.0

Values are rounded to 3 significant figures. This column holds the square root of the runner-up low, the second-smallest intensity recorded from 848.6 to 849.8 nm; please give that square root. 4.40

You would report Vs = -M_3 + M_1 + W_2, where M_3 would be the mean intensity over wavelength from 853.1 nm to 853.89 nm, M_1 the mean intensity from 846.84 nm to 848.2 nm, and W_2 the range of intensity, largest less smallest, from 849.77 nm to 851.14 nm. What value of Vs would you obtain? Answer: 3.4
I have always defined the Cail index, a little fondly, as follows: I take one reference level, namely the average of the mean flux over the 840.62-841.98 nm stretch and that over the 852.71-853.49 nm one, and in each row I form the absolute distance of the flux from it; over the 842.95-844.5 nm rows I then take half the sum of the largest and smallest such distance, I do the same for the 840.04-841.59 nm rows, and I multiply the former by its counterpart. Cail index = 1.60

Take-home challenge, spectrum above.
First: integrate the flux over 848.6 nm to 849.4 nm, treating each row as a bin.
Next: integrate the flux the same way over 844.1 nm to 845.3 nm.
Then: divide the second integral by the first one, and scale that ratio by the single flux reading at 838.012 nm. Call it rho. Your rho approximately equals 31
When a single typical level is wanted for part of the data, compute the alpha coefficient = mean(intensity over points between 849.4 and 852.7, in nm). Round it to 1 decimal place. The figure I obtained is 19.7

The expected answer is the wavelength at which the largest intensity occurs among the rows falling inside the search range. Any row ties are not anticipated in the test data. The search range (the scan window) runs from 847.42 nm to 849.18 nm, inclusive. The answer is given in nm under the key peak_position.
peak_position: 849.084 nm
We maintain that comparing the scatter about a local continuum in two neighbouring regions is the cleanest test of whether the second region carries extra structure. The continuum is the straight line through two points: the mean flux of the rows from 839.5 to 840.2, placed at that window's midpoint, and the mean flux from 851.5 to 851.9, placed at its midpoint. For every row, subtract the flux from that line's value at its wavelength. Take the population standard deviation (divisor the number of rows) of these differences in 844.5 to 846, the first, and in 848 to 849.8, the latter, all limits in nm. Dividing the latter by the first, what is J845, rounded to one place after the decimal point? 0.3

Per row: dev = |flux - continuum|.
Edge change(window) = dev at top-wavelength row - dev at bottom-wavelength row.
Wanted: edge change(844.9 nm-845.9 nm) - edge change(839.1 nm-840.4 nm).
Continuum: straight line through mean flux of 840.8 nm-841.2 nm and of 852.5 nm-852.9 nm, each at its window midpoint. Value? -1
